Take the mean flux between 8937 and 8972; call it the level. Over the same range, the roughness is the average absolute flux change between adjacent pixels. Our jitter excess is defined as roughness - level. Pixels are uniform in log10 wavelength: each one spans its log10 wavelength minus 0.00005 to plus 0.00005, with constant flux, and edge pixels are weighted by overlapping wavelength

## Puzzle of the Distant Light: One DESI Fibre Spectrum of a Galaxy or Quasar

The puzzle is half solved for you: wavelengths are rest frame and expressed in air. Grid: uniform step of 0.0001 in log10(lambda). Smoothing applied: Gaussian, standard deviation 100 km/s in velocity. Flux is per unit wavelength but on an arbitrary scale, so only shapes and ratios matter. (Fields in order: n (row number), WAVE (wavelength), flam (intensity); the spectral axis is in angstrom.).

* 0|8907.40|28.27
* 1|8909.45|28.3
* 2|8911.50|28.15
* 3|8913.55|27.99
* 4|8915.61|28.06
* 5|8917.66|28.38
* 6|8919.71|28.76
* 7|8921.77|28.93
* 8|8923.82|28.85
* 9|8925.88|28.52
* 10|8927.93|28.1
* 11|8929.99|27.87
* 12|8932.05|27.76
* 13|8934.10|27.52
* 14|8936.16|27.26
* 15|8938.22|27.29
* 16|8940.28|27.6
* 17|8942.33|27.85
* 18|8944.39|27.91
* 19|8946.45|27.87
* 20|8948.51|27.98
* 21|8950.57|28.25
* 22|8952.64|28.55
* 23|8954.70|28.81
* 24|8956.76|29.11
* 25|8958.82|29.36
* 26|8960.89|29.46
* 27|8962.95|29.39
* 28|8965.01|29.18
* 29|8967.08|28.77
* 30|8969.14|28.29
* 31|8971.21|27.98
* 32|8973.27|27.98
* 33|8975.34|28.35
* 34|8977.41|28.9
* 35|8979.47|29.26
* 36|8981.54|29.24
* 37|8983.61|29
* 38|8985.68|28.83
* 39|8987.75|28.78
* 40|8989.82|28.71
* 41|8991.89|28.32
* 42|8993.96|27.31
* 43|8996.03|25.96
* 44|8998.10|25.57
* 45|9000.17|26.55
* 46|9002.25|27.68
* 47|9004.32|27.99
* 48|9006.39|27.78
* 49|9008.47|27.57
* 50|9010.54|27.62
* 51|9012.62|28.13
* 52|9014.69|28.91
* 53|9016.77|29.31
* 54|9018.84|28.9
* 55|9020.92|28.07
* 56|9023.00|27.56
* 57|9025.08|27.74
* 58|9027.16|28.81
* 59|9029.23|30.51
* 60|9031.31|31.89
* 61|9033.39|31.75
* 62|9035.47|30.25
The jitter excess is -28.2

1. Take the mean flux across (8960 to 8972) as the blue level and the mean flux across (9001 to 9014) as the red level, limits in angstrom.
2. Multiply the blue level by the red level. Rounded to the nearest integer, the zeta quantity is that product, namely 802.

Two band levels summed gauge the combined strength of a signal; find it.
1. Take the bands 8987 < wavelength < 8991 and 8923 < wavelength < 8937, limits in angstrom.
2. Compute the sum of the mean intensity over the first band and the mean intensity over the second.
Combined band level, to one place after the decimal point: 56.7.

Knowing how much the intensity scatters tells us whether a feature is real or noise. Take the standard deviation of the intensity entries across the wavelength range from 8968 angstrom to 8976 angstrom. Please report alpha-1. 0.2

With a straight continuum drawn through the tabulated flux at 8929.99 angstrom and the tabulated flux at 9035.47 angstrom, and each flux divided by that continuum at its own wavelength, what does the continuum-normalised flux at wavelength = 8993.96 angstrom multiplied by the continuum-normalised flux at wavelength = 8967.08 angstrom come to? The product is 0.934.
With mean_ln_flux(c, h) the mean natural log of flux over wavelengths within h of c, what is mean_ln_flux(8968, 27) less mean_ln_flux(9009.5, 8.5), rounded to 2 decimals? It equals 0.02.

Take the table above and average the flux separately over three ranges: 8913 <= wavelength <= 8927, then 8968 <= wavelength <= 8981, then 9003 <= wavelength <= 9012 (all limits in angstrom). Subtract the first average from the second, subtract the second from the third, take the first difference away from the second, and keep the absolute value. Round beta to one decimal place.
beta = 0.7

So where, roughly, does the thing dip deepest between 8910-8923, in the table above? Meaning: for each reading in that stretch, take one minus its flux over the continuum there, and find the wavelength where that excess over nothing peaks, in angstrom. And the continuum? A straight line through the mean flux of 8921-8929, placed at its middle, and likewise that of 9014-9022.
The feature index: 8913.55 angstrom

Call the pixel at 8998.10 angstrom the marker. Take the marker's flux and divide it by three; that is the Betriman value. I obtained 8.52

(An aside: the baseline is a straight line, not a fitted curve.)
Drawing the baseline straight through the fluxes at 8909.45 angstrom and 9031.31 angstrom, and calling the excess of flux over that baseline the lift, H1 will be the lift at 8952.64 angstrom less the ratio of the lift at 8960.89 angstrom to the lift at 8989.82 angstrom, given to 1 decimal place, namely -1.2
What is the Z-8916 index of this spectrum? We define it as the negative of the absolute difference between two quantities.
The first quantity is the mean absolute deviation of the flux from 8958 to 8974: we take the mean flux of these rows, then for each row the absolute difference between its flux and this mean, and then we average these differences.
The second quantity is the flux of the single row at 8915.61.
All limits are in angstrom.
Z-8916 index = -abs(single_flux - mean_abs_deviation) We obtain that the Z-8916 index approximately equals -27.5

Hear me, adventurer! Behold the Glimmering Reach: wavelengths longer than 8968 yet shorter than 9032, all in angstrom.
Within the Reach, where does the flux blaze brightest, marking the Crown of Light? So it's 9031.31 angstrom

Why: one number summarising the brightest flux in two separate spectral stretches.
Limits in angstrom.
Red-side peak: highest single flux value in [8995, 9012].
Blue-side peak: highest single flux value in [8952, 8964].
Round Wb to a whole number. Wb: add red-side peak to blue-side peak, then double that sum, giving 115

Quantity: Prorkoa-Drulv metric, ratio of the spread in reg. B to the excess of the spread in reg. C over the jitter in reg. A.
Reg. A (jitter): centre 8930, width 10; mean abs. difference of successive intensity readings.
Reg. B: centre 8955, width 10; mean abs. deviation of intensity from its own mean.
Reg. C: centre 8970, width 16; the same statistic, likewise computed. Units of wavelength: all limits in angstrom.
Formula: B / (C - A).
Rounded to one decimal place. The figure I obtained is 1.6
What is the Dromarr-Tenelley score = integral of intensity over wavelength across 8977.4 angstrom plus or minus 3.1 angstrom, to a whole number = 179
